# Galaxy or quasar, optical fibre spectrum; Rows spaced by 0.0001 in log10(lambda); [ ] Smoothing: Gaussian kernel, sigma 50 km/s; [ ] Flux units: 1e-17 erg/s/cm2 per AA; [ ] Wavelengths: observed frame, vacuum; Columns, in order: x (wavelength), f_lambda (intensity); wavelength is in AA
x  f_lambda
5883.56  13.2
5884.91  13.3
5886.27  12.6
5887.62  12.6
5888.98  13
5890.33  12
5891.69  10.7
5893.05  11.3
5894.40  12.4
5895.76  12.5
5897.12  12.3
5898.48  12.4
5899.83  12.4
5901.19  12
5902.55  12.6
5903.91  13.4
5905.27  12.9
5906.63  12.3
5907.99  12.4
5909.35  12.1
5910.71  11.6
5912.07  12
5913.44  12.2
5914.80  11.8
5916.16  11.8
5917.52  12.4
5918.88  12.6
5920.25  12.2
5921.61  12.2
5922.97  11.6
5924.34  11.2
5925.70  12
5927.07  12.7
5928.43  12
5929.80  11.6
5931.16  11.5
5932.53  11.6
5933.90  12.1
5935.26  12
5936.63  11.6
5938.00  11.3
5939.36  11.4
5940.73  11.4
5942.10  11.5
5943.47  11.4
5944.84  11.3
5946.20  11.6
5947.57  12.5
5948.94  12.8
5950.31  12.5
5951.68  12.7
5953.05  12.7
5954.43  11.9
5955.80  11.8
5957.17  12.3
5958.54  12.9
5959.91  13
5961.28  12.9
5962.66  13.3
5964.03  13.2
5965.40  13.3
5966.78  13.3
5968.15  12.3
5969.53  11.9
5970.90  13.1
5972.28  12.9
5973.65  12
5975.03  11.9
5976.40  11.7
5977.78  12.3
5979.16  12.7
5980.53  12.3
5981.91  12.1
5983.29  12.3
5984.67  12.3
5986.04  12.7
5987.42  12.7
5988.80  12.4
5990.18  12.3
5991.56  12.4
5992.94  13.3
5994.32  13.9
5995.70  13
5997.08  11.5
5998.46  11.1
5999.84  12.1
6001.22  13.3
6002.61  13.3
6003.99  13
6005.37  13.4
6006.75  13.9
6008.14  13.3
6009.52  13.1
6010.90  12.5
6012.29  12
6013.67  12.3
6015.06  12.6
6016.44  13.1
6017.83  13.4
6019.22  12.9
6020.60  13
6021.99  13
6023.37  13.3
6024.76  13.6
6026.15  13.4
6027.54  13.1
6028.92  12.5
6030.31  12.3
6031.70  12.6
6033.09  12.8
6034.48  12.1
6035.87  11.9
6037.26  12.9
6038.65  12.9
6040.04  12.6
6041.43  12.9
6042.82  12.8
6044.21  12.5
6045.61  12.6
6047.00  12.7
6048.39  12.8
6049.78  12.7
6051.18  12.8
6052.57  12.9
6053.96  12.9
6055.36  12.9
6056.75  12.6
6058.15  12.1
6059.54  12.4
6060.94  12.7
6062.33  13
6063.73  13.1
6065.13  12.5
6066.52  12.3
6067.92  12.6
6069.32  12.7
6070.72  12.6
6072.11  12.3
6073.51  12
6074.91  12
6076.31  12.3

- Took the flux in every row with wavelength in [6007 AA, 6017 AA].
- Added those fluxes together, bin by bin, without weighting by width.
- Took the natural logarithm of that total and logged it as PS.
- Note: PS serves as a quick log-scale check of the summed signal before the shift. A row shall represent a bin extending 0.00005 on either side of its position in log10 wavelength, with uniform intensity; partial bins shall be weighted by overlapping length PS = 4.49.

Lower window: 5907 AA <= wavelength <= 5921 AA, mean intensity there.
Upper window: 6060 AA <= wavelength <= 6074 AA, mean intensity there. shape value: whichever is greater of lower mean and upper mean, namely 12.6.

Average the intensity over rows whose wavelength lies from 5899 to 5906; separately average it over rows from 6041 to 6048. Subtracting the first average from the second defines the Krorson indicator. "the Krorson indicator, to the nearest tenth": 0.0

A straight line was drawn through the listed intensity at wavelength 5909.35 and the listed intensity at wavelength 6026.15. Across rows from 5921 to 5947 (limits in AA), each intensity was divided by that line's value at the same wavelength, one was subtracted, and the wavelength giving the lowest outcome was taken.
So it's 5944.84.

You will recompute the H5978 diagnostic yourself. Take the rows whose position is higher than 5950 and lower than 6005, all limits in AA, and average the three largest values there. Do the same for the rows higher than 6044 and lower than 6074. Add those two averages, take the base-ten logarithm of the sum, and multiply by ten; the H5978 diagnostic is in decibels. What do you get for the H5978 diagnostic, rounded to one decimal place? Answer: 14.2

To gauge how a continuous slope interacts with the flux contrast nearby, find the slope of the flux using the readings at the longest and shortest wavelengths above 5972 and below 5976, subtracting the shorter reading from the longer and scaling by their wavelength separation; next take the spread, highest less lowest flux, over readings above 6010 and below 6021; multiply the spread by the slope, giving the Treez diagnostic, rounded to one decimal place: -0.5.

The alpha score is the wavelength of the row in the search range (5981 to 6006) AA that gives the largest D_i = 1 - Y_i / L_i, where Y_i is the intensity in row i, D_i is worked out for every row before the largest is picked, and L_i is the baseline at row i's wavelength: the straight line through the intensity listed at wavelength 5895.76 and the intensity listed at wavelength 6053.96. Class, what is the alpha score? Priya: 5998.46 AA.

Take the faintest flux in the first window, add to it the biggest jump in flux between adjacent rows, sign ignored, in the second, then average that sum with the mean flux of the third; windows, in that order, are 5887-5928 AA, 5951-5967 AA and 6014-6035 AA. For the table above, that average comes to 12.2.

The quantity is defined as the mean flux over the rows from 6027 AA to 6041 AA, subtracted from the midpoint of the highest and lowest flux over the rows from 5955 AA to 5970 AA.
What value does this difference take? 0.0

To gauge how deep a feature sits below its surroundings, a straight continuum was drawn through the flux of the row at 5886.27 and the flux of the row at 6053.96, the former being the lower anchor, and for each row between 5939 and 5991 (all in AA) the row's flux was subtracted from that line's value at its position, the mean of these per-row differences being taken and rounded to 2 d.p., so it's 0.38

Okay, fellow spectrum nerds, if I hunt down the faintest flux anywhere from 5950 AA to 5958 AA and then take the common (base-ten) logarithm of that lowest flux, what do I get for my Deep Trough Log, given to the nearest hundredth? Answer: 1.07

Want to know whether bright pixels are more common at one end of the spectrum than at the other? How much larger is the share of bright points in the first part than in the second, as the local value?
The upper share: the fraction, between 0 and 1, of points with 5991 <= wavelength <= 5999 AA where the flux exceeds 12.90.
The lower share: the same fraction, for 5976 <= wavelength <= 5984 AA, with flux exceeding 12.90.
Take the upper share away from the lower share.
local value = -0.5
